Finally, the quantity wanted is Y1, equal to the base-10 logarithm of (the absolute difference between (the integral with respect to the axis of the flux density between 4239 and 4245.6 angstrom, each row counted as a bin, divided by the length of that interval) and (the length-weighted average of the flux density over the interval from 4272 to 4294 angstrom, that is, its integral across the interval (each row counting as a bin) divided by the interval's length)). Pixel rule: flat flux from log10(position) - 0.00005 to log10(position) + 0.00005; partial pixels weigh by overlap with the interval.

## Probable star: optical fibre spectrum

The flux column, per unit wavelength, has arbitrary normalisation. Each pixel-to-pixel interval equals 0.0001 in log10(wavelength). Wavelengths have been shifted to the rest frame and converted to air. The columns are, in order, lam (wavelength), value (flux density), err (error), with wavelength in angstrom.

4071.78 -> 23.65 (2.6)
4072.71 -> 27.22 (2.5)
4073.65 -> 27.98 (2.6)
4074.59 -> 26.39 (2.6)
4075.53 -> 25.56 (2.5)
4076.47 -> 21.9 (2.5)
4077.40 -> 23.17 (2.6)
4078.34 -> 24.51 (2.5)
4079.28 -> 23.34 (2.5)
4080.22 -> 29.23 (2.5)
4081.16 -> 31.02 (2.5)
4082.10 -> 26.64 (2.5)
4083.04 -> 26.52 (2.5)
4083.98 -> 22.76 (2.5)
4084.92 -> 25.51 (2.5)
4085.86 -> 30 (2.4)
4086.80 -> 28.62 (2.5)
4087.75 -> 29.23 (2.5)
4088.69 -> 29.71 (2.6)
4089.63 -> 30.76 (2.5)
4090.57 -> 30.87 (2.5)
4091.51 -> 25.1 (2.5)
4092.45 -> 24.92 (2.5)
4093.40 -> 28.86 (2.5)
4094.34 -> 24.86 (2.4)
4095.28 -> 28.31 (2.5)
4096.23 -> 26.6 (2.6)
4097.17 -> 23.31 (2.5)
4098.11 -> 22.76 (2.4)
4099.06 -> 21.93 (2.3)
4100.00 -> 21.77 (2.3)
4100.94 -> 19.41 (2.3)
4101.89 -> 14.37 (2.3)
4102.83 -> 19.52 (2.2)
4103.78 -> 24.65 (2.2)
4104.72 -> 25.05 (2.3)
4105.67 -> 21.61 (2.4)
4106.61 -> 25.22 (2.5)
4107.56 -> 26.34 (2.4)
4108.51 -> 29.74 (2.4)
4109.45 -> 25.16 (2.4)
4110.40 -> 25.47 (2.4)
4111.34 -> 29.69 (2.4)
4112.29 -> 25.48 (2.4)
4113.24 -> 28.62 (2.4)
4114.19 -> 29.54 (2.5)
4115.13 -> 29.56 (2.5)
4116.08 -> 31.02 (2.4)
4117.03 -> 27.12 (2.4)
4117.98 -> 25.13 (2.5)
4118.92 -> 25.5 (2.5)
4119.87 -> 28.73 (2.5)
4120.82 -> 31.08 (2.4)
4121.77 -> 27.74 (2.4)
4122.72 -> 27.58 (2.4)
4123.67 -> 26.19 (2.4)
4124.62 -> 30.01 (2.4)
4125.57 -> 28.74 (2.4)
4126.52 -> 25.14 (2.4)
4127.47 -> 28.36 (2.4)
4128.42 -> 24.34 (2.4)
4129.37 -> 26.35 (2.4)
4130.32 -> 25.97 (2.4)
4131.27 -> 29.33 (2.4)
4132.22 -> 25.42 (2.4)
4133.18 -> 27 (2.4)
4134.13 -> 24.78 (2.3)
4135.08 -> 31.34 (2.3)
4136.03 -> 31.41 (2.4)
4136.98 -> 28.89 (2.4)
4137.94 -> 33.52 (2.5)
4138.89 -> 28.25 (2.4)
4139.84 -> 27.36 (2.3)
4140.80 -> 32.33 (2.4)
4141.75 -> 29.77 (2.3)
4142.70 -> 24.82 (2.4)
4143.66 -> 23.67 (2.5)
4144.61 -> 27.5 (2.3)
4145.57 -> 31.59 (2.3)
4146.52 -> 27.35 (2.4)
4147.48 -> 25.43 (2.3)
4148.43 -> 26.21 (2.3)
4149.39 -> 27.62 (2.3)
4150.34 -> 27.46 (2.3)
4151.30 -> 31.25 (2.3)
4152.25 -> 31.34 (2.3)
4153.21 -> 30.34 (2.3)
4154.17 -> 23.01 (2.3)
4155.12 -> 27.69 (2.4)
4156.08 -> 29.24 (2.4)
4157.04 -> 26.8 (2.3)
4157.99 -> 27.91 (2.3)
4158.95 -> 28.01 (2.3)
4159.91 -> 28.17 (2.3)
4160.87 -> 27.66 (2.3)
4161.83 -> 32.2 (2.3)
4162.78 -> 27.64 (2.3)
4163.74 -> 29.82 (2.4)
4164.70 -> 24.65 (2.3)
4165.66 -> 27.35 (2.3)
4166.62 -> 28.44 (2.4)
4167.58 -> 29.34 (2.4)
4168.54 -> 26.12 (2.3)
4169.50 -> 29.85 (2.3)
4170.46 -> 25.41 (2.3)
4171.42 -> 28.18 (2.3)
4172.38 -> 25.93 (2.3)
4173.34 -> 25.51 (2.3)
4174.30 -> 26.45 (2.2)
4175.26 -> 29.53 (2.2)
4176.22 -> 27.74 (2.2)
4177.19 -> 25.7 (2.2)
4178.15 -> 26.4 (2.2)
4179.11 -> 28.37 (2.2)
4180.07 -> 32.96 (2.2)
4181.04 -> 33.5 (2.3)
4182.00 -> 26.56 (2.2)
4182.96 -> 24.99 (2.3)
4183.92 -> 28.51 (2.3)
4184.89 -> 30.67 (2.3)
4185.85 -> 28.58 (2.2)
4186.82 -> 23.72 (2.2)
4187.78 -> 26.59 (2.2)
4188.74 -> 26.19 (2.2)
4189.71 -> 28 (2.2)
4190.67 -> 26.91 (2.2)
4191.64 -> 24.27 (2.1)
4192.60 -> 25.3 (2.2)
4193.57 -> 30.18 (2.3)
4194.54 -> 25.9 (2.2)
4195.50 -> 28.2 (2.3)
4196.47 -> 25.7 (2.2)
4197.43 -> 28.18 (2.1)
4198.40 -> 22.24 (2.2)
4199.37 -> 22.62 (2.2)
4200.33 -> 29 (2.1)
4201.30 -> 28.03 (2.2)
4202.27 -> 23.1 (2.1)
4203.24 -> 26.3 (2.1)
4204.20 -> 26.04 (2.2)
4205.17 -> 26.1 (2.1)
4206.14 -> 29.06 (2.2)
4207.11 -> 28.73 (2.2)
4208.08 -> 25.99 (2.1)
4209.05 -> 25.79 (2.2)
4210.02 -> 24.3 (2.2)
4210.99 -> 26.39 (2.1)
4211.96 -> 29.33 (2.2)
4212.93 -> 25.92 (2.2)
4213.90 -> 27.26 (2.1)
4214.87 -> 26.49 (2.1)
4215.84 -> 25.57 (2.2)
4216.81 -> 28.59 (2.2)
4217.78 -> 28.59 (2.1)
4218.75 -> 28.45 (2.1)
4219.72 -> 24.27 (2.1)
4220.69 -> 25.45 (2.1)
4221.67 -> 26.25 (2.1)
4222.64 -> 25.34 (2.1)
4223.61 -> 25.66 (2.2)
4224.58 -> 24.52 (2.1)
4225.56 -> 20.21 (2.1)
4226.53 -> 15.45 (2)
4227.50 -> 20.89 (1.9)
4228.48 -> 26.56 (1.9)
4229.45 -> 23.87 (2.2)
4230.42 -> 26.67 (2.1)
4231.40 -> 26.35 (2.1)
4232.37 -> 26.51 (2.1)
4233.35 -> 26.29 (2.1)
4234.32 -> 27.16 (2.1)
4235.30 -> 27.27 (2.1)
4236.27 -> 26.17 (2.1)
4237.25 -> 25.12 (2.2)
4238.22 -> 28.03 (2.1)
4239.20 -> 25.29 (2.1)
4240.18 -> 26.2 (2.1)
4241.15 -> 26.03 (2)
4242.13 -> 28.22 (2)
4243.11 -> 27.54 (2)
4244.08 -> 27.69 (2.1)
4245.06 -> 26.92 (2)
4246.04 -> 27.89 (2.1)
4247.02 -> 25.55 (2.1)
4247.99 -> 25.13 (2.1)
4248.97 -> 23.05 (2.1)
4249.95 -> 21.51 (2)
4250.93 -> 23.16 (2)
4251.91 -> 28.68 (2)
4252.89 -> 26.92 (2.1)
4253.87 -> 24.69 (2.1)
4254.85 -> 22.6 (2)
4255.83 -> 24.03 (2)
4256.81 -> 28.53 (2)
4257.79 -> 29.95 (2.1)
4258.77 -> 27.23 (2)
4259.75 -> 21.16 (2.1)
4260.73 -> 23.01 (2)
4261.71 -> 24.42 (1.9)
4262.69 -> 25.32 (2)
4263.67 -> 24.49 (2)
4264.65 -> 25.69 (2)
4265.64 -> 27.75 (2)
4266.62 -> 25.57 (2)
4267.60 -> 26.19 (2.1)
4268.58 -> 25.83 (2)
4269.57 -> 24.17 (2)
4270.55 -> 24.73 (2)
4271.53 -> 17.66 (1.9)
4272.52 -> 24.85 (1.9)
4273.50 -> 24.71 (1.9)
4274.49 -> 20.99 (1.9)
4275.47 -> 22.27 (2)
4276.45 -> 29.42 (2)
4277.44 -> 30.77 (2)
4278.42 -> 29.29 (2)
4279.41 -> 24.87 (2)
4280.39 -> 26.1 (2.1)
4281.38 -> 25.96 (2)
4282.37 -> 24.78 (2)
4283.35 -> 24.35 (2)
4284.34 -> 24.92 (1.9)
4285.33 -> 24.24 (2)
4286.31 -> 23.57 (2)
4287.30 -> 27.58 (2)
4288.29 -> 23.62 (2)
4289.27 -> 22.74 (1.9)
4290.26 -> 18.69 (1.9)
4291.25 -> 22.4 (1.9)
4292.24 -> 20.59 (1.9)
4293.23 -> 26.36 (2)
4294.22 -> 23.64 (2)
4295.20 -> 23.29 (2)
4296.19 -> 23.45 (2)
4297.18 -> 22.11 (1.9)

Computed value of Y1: 0.35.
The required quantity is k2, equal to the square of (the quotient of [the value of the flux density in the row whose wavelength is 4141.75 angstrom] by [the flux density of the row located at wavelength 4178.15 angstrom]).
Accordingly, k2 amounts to 1.3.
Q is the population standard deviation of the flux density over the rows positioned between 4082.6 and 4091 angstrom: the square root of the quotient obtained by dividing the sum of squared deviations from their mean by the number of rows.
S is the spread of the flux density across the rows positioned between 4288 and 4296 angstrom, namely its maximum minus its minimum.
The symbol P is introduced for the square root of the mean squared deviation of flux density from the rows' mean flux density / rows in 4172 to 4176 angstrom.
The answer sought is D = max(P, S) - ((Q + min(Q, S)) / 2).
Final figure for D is 5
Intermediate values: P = 1.6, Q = 2.6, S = 8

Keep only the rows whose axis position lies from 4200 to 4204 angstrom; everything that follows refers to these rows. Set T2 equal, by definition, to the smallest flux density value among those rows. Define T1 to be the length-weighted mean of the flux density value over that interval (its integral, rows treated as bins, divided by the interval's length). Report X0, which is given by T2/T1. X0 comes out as 0.87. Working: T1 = 26.5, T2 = 23.1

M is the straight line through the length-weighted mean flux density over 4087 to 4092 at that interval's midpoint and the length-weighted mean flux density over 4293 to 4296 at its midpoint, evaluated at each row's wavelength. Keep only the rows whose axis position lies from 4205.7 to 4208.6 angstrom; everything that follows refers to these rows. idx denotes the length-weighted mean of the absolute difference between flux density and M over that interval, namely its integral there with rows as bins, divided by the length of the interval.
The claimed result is 1.8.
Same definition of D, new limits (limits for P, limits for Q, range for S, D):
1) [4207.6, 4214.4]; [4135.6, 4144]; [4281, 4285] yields -1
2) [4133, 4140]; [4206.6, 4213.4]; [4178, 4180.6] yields 5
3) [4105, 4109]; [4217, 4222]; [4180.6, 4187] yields 8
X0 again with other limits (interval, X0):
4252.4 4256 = 0.92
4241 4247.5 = 0.94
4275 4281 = 0.82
